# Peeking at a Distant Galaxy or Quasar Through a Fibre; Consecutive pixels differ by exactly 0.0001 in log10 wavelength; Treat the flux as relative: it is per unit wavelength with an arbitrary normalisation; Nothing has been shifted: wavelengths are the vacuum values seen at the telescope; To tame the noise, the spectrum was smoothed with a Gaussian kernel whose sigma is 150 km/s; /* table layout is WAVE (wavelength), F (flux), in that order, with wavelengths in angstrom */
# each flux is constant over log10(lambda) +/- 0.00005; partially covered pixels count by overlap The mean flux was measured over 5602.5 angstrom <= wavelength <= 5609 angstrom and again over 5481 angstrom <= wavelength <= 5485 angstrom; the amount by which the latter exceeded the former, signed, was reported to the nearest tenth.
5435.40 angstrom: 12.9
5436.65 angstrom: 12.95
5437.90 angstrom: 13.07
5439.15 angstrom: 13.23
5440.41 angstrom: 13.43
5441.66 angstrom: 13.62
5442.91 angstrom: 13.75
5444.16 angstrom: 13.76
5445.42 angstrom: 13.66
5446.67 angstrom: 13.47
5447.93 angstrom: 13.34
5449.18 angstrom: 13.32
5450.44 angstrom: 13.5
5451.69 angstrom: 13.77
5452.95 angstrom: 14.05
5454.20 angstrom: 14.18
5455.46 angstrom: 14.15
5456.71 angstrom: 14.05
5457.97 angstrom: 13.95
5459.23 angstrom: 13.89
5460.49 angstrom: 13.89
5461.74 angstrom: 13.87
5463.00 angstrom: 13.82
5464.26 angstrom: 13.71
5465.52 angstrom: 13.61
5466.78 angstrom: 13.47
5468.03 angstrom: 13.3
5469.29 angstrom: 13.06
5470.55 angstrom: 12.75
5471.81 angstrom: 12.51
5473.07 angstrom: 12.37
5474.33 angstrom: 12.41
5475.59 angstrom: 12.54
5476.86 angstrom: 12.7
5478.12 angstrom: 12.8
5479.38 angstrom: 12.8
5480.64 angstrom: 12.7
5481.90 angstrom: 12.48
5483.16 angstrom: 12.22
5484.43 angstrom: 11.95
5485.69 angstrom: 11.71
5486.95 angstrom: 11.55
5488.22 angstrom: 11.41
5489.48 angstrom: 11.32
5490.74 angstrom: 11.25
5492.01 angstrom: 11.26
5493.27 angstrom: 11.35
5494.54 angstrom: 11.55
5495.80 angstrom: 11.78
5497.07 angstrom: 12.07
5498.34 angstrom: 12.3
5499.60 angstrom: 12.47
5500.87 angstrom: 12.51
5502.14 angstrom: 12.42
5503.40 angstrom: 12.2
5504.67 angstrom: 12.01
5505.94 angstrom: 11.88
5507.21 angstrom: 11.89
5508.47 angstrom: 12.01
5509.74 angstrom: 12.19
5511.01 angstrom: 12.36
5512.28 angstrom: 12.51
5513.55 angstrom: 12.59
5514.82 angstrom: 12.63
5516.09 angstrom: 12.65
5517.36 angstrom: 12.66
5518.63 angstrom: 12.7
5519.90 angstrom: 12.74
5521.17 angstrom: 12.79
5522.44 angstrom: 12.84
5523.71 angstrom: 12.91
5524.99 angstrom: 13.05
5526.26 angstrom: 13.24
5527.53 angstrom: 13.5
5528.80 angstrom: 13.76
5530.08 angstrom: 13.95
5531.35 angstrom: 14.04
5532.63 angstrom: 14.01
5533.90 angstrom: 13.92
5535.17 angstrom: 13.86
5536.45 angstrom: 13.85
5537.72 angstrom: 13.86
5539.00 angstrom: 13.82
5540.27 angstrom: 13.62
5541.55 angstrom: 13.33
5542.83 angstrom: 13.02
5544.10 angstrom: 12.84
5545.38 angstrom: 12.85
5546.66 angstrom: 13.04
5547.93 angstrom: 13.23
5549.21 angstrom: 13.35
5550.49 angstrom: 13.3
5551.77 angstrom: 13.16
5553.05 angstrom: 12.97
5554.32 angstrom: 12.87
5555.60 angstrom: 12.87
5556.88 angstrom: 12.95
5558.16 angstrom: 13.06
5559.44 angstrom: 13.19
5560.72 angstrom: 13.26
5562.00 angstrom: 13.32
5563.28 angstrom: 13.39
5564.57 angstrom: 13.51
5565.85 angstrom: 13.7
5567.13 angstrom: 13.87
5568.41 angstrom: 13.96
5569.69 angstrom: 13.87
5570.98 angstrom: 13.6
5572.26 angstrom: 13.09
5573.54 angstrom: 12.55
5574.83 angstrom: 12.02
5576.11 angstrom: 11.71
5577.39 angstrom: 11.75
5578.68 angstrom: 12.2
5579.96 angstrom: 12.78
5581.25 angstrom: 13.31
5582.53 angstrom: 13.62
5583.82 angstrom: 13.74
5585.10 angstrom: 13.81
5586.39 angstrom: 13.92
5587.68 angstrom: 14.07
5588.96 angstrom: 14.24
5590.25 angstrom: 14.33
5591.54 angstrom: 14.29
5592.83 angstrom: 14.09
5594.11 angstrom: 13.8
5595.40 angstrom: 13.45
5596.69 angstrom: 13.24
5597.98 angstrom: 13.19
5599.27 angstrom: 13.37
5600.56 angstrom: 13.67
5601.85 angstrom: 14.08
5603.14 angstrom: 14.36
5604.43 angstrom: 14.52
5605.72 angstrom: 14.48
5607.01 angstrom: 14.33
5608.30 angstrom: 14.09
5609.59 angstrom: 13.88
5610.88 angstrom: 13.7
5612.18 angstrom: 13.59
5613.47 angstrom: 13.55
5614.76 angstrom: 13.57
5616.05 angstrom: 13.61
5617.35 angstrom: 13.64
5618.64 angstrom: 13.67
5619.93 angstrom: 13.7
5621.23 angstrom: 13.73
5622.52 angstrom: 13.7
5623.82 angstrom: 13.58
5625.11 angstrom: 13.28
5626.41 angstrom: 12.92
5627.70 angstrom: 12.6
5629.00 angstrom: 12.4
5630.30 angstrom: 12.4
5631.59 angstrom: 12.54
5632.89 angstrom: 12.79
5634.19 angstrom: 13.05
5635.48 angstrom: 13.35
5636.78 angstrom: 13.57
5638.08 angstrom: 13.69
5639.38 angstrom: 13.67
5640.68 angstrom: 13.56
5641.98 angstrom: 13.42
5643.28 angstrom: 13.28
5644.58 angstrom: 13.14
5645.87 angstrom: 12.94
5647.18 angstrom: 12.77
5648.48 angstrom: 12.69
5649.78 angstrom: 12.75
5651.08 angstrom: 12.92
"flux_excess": -2.1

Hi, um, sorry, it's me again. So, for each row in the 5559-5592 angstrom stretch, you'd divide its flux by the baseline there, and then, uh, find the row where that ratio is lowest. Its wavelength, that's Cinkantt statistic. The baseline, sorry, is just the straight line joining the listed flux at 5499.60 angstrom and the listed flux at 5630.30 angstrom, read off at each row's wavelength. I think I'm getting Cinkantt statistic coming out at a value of 5576.11 angstrom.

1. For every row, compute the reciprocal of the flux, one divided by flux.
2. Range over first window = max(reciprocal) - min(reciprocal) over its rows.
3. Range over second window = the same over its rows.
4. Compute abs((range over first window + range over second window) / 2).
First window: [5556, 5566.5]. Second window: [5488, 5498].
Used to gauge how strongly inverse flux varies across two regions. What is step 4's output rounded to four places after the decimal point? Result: 0.0051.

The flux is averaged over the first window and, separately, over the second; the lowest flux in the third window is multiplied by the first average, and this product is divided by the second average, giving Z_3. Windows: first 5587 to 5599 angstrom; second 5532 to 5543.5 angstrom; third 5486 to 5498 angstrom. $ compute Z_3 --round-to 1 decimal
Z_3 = 11.4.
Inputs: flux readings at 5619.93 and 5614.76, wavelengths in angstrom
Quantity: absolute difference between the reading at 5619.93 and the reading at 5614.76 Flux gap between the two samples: 0.1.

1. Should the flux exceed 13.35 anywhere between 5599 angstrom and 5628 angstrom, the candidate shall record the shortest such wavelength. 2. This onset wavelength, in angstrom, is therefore 5599.27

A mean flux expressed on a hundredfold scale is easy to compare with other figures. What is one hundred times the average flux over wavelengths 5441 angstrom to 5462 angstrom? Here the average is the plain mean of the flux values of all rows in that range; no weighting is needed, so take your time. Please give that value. 1378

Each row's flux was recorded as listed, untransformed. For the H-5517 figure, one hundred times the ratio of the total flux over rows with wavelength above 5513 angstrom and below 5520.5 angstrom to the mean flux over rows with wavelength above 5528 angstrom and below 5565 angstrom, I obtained 568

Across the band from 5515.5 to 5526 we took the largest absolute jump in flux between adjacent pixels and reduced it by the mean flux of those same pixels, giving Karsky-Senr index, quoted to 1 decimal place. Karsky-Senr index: -12.7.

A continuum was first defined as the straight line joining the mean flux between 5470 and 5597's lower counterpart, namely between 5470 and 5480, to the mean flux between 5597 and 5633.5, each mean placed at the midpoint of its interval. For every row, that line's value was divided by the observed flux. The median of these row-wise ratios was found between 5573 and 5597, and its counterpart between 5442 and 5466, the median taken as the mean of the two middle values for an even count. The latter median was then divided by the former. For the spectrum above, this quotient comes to 0.92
